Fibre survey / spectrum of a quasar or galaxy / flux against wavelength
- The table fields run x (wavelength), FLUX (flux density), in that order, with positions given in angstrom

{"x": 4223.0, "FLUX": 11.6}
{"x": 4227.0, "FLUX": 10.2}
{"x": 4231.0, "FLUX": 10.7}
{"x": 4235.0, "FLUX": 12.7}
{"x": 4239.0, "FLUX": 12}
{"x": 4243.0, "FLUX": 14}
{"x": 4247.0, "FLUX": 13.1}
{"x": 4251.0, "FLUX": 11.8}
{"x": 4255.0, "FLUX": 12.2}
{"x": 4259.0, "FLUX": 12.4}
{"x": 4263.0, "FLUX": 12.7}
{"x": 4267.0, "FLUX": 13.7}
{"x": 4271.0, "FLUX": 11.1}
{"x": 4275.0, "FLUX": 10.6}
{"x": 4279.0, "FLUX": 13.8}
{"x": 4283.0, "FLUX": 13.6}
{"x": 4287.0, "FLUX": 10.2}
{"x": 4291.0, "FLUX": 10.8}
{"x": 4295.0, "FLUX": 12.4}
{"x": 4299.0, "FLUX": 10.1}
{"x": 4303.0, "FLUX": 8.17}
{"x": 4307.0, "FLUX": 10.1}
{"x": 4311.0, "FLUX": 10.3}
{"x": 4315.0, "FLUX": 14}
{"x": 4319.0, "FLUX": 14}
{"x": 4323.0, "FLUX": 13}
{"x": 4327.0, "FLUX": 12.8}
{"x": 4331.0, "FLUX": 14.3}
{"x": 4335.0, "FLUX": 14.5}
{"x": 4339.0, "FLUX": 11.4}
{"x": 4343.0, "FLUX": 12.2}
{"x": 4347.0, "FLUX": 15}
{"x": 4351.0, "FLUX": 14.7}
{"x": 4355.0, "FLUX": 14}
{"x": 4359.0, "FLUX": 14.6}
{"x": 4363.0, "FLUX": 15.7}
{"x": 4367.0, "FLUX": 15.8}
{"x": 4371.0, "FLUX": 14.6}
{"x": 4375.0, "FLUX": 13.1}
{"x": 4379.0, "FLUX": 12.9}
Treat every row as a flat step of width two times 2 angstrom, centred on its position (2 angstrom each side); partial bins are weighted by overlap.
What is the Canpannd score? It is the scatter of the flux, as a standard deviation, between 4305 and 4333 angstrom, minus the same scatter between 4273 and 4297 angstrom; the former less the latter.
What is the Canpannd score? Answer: 0.2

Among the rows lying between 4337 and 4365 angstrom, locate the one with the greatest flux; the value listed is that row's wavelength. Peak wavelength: 4363.0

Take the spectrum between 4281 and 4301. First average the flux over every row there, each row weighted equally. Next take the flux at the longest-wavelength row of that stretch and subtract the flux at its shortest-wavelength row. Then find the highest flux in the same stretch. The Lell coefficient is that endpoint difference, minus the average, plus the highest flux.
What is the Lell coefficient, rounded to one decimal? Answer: -1.3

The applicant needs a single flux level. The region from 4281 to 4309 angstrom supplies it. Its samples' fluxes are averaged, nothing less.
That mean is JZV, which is 10.8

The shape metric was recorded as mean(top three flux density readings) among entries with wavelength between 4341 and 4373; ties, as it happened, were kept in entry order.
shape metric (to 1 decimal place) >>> 15.5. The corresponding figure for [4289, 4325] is 13.7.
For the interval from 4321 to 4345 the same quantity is 13.9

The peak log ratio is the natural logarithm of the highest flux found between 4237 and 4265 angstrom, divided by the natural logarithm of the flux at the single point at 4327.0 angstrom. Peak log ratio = 1.04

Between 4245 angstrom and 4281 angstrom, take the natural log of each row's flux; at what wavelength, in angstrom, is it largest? 4279.0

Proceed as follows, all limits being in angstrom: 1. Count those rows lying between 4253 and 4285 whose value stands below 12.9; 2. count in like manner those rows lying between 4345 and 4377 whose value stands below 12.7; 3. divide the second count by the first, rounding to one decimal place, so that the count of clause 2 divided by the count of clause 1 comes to 0.0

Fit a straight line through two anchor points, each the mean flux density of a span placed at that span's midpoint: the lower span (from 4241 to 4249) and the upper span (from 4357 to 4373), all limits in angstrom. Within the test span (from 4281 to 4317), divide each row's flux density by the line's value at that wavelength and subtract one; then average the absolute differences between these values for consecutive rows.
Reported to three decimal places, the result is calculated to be 0.136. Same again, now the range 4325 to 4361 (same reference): 0.083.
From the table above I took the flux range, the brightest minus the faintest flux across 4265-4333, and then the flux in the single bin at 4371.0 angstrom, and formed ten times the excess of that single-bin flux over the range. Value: 85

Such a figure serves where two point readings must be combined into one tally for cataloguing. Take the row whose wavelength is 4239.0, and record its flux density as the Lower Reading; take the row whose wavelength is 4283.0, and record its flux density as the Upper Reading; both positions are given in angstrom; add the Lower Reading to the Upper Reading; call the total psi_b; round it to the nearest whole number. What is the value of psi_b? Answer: 26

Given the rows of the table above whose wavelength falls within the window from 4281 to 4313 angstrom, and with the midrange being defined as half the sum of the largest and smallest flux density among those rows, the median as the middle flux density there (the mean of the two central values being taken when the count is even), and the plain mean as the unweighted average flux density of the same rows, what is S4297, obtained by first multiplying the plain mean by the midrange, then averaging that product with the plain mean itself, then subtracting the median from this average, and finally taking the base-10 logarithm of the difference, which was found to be 1.73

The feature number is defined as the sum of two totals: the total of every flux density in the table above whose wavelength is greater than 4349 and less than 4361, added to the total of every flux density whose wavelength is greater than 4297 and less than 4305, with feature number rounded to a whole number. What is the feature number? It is 62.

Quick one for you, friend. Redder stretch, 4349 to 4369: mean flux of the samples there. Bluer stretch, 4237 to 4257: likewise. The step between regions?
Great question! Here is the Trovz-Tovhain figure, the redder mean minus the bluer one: 2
